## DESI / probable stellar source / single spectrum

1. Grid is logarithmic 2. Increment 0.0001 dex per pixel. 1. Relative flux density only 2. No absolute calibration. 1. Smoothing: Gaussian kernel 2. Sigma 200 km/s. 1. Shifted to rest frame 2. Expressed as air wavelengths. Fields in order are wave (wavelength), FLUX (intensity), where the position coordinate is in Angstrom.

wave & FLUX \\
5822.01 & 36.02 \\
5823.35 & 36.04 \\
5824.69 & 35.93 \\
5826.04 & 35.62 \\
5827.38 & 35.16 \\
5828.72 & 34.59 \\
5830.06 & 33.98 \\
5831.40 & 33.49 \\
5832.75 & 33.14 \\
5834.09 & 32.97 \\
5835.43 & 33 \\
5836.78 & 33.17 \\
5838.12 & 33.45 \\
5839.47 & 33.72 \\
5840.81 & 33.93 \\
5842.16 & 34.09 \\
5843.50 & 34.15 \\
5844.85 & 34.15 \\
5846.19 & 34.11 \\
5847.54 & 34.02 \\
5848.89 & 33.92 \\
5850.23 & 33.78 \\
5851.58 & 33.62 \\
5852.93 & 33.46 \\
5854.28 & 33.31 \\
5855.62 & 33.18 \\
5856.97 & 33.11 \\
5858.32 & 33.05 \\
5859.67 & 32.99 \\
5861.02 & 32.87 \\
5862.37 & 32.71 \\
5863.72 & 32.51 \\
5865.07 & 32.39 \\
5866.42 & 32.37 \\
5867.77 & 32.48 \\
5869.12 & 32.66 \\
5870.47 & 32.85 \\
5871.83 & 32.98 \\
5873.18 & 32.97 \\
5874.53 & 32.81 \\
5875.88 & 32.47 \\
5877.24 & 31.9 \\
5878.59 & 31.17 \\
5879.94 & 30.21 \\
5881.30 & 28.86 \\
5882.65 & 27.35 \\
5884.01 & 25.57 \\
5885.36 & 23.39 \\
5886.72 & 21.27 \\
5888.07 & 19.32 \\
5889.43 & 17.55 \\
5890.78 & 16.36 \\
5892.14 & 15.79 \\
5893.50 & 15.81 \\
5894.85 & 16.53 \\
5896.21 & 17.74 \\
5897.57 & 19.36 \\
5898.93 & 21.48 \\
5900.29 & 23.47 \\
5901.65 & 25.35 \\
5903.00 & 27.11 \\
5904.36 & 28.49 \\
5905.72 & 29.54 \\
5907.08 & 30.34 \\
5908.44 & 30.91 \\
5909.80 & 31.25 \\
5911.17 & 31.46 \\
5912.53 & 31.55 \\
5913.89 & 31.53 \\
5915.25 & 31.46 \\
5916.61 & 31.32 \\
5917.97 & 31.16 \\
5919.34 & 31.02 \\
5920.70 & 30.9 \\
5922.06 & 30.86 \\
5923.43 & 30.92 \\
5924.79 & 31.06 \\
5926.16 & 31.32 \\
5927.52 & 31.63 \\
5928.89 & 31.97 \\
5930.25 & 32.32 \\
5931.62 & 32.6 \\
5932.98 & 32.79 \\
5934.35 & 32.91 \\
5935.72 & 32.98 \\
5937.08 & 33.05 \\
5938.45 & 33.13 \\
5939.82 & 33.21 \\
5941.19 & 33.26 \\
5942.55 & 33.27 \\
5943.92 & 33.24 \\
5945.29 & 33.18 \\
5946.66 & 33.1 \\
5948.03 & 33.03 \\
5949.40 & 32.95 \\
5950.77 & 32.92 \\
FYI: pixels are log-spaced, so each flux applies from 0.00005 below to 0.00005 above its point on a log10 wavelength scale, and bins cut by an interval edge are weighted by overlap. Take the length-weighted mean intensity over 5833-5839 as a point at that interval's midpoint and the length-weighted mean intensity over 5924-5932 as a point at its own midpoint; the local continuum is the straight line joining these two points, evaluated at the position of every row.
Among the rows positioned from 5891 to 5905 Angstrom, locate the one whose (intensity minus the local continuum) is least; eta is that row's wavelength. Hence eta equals 5892.14 Angstrom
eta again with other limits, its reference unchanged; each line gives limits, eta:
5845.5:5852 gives 5851.58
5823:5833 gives 5832.75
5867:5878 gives 5877.24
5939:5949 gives 5948.03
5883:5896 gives 5892.14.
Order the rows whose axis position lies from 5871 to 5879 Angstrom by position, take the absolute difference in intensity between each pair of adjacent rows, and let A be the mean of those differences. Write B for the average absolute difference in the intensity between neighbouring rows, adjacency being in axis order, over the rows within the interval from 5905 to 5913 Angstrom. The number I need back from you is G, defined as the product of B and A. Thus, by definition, 0.15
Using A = 0.4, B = 0.40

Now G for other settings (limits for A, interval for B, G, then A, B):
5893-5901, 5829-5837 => 0.37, 1.5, 0.24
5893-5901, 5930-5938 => 0.22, 1.5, 0.15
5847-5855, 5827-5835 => 0.06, 0.1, 0.44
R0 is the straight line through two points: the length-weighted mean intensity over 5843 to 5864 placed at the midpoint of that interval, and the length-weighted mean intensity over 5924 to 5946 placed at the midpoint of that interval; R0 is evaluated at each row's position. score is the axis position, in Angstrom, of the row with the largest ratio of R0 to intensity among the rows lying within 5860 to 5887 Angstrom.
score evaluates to 5886.72 Angstrom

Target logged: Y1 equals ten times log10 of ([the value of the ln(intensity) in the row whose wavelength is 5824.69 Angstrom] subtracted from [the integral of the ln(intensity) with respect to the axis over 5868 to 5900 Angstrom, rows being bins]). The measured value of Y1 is 19.93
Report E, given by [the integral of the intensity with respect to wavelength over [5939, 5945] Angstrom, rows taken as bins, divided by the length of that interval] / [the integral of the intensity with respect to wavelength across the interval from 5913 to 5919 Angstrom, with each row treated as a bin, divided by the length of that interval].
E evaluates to 1.06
